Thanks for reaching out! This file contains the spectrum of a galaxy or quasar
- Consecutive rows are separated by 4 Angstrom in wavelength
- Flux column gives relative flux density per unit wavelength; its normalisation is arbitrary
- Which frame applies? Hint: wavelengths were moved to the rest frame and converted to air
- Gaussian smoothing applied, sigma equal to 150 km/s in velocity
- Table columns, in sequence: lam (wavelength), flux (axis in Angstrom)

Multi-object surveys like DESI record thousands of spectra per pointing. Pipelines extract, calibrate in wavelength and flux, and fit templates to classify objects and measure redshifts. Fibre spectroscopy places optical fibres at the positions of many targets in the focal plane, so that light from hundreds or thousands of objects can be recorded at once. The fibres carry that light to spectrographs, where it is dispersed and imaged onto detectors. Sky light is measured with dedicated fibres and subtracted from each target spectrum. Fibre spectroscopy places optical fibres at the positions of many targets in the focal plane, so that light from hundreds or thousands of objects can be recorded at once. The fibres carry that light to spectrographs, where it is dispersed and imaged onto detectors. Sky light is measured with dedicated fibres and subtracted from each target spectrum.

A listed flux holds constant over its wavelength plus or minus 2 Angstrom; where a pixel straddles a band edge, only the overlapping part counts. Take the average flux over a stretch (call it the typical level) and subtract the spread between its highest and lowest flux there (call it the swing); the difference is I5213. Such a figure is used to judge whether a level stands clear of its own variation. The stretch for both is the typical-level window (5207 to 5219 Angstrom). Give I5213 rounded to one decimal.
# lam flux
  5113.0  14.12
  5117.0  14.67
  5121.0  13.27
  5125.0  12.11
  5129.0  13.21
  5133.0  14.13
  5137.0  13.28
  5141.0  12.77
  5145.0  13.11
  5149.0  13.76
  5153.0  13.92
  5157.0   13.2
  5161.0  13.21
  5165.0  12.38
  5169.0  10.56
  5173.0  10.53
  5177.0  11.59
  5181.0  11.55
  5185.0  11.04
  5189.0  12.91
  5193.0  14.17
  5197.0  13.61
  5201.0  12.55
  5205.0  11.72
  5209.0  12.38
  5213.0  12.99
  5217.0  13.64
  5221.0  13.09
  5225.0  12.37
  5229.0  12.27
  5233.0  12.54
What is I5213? 11.7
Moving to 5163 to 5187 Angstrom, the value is 9.4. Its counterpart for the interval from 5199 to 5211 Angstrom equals 11.4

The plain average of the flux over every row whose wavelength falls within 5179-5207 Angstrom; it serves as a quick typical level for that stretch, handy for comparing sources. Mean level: 12.5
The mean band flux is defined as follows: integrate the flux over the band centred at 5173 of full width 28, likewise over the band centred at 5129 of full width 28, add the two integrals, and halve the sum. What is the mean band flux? 349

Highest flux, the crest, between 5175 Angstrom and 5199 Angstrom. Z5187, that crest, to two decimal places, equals 14.17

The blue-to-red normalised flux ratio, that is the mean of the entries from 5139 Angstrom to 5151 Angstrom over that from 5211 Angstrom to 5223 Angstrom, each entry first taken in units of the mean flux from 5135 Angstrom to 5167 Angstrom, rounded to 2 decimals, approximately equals 1.00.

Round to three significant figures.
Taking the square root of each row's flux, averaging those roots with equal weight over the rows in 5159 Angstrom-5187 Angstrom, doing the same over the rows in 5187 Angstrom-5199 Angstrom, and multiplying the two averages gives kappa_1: 12.5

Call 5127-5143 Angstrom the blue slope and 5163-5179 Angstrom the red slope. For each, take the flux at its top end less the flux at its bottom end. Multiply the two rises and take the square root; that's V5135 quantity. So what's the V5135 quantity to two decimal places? 0.59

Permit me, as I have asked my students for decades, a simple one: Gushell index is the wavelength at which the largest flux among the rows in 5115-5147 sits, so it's 5117.0 Angstrom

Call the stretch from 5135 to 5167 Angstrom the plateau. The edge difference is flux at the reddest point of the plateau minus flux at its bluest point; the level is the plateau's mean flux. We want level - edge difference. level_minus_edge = 14.1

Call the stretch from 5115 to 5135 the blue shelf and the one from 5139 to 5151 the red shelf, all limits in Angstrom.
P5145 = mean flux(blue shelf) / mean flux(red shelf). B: 1.02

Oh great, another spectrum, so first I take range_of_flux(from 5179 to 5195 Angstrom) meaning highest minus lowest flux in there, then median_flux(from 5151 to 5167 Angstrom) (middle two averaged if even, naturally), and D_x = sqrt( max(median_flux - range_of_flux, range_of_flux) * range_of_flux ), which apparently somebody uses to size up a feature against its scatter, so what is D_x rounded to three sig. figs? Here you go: 5.62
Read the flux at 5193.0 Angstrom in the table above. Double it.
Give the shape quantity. 28.3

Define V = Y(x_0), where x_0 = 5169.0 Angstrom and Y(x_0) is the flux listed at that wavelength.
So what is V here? 10.56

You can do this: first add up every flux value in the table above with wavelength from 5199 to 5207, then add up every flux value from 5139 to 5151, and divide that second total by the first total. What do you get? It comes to 1.6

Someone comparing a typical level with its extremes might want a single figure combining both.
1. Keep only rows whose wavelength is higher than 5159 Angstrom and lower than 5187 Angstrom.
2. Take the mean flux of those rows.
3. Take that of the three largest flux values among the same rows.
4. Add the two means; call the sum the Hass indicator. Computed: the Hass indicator 23.9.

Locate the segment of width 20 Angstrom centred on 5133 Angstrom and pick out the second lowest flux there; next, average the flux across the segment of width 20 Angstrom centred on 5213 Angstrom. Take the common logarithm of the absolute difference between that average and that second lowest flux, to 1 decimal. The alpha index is -2.2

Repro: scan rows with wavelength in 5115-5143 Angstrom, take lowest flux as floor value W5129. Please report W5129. 12.11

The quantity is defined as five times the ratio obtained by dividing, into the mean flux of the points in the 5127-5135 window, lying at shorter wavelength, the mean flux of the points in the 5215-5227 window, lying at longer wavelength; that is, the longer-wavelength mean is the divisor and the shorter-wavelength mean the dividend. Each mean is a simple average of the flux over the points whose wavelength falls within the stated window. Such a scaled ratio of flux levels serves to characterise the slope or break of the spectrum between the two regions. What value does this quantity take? 5.24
